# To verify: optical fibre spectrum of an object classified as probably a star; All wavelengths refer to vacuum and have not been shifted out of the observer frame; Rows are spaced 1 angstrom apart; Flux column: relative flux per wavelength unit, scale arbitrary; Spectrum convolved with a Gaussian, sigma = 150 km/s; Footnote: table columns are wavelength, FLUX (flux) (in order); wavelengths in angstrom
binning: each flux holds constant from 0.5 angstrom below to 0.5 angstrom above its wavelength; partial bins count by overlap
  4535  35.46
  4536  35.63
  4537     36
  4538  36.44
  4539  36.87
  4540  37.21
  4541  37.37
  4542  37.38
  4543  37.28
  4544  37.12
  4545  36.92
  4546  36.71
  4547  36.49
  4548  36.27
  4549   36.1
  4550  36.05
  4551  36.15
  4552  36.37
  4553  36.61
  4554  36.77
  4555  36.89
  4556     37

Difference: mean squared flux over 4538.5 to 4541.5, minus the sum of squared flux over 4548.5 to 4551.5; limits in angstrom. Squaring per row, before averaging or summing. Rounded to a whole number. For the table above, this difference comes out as -2529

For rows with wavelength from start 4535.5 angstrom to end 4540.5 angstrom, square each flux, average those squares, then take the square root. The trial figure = 36.4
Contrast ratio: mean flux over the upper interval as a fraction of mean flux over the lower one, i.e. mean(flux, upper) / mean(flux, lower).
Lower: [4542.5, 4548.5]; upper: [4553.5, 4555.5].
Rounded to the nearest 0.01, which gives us 1.00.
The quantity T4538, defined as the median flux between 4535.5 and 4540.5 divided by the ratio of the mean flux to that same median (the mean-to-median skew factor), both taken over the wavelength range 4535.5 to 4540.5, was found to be 36.5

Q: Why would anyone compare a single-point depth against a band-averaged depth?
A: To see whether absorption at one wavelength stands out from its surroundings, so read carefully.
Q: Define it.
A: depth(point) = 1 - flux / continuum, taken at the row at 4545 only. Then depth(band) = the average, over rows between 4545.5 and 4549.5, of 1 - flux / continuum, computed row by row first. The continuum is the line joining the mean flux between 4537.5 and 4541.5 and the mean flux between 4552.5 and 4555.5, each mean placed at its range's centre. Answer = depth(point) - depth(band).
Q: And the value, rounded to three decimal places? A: -0.013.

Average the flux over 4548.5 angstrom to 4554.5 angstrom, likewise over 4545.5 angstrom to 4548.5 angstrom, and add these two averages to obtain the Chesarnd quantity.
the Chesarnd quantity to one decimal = 72.8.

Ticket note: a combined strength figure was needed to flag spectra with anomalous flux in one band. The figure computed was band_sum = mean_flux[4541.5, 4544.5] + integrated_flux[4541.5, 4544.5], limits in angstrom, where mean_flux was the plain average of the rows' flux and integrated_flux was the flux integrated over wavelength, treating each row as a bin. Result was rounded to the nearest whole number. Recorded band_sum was 149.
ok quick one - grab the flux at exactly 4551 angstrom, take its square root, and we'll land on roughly 6.01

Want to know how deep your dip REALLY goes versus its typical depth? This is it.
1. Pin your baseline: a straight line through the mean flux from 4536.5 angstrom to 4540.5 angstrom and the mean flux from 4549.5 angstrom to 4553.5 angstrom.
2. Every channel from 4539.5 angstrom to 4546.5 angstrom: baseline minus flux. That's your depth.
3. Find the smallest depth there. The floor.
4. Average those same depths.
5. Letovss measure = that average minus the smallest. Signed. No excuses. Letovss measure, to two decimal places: 0.21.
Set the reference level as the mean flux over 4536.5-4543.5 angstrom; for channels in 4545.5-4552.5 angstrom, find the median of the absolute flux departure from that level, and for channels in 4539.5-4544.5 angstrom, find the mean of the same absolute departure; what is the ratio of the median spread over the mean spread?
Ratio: 2.0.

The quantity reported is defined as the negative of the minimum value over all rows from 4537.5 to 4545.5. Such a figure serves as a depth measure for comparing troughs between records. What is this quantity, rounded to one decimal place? -36.4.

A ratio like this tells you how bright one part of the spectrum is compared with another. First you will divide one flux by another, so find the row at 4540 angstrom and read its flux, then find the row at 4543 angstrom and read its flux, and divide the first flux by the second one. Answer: 1.00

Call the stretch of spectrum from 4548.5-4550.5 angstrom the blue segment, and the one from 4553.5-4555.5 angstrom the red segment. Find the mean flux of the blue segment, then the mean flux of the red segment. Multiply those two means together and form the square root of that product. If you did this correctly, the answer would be 36.5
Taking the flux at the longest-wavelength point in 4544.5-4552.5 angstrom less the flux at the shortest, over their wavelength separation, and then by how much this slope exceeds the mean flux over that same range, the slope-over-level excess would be -36.5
